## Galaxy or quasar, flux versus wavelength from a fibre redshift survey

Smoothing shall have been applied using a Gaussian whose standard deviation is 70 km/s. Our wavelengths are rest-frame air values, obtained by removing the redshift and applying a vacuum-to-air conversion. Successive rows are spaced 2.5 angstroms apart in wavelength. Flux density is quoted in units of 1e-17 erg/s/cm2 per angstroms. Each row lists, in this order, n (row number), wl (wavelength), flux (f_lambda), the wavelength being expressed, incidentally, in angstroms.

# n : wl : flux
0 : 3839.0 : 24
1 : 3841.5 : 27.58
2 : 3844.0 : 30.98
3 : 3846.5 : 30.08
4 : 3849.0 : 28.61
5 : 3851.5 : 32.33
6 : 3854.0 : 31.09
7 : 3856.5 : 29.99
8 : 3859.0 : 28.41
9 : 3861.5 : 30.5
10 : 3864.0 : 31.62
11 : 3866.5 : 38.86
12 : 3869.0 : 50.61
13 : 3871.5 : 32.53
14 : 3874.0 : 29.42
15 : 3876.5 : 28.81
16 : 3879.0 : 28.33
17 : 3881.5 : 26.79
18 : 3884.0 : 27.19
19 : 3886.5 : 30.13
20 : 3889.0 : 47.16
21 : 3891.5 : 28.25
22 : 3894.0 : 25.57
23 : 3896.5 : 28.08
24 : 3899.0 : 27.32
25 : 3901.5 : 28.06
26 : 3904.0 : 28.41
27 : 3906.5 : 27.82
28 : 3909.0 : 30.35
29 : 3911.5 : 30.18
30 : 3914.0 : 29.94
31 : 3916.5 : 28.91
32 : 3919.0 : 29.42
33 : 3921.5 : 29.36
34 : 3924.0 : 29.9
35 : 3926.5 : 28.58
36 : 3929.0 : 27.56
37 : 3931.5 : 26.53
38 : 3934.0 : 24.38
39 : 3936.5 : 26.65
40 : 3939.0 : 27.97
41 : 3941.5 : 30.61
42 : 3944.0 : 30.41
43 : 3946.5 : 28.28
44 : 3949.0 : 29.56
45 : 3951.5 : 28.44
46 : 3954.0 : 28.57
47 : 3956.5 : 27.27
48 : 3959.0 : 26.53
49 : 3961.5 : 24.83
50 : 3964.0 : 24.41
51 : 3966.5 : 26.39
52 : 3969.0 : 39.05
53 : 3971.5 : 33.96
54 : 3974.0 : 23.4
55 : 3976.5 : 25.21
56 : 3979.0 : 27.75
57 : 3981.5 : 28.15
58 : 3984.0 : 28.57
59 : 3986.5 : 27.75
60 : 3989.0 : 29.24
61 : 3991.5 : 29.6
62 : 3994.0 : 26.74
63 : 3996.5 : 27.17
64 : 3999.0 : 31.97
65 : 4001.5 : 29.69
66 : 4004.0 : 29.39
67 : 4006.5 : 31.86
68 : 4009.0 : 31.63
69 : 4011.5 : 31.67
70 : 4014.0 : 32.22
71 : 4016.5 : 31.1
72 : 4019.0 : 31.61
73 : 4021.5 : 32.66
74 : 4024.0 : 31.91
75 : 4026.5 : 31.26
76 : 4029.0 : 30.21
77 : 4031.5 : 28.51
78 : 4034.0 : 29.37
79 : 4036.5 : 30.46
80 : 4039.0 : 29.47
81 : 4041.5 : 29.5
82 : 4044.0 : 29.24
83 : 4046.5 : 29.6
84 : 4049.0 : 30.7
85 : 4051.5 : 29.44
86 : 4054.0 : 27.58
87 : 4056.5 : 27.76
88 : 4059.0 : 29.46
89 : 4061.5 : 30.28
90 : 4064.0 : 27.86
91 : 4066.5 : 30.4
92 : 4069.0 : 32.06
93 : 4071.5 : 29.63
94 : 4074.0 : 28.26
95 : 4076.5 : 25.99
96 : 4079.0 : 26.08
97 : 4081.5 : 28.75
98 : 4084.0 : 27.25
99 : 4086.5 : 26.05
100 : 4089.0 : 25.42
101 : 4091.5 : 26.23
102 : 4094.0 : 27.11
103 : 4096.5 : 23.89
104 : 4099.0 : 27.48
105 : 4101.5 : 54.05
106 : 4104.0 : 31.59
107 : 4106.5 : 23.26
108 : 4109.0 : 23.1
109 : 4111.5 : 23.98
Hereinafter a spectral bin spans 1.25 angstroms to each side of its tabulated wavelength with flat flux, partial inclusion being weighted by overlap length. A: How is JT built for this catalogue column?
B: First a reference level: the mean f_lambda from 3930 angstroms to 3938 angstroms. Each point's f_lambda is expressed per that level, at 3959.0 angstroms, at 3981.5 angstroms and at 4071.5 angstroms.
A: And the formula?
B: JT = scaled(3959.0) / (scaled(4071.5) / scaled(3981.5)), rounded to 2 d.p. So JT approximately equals 0.97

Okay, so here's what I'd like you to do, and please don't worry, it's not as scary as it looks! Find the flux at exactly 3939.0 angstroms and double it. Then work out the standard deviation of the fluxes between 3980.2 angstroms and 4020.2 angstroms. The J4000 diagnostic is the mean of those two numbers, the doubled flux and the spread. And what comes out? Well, 28.9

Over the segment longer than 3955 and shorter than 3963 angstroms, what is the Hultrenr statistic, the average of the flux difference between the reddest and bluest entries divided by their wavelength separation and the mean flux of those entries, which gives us 12.9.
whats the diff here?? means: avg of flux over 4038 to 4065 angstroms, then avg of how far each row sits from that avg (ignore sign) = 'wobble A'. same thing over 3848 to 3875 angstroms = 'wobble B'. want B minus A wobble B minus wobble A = 3.5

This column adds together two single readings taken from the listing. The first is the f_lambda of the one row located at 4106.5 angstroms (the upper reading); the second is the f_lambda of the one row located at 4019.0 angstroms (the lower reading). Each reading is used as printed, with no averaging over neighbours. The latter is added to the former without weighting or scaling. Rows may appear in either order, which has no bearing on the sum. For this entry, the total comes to 55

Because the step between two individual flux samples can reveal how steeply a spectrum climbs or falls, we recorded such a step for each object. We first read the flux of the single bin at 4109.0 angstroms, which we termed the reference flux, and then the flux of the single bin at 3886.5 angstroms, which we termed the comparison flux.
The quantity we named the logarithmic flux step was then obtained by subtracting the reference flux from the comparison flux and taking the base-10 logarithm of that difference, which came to 0.8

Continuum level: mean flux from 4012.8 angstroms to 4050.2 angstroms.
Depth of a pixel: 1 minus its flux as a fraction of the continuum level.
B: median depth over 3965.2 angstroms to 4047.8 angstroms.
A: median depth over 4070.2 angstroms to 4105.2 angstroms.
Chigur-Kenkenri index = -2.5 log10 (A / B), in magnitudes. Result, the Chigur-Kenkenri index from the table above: -1.4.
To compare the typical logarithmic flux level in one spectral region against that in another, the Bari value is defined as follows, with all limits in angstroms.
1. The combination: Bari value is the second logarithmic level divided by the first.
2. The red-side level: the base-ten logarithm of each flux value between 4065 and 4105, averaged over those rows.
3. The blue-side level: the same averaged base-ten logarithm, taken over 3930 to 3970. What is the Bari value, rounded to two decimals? 0.99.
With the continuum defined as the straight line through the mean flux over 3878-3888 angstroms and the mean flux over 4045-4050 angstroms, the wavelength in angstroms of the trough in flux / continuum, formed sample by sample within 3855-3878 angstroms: 3859.0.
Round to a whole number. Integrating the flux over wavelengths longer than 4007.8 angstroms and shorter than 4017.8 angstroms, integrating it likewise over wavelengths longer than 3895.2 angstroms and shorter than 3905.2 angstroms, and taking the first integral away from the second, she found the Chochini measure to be -37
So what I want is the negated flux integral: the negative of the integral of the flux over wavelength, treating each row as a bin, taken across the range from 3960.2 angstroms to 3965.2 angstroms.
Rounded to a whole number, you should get -123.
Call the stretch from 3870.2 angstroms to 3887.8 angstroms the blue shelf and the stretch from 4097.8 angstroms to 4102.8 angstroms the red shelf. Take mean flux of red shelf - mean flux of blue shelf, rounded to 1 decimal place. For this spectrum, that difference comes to 11.7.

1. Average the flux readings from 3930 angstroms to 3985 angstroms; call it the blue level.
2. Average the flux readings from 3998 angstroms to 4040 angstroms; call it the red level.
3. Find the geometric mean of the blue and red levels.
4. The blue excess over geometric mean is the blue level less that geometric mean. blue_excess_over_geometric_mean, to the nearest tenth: -1.4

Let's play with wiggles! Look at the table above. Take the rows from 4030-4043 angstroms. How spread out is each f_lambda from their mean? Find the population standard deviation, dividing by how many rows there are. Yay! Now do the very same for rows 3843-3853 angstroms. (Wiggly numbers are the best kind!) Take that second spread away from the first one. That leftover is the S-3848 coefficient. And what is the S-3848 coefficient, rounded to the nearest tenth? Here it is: -0.7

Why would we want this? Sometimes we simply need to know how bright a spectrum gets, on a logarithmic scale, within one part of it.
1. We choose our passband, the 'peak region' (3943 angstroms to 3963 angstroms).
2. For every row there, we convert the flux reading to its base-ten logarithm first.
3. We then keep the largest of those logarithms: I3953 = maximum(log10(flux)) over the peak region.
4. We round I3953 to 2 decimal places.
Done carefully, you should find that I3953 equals 1.48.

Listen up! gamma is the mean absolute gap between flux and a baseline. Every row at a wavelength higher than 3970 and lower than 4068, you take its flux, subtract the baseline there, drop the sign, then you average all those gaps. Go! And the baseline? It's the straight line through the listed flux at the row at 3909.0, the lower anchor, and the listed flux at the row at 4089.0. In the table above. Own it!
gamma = 2.9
